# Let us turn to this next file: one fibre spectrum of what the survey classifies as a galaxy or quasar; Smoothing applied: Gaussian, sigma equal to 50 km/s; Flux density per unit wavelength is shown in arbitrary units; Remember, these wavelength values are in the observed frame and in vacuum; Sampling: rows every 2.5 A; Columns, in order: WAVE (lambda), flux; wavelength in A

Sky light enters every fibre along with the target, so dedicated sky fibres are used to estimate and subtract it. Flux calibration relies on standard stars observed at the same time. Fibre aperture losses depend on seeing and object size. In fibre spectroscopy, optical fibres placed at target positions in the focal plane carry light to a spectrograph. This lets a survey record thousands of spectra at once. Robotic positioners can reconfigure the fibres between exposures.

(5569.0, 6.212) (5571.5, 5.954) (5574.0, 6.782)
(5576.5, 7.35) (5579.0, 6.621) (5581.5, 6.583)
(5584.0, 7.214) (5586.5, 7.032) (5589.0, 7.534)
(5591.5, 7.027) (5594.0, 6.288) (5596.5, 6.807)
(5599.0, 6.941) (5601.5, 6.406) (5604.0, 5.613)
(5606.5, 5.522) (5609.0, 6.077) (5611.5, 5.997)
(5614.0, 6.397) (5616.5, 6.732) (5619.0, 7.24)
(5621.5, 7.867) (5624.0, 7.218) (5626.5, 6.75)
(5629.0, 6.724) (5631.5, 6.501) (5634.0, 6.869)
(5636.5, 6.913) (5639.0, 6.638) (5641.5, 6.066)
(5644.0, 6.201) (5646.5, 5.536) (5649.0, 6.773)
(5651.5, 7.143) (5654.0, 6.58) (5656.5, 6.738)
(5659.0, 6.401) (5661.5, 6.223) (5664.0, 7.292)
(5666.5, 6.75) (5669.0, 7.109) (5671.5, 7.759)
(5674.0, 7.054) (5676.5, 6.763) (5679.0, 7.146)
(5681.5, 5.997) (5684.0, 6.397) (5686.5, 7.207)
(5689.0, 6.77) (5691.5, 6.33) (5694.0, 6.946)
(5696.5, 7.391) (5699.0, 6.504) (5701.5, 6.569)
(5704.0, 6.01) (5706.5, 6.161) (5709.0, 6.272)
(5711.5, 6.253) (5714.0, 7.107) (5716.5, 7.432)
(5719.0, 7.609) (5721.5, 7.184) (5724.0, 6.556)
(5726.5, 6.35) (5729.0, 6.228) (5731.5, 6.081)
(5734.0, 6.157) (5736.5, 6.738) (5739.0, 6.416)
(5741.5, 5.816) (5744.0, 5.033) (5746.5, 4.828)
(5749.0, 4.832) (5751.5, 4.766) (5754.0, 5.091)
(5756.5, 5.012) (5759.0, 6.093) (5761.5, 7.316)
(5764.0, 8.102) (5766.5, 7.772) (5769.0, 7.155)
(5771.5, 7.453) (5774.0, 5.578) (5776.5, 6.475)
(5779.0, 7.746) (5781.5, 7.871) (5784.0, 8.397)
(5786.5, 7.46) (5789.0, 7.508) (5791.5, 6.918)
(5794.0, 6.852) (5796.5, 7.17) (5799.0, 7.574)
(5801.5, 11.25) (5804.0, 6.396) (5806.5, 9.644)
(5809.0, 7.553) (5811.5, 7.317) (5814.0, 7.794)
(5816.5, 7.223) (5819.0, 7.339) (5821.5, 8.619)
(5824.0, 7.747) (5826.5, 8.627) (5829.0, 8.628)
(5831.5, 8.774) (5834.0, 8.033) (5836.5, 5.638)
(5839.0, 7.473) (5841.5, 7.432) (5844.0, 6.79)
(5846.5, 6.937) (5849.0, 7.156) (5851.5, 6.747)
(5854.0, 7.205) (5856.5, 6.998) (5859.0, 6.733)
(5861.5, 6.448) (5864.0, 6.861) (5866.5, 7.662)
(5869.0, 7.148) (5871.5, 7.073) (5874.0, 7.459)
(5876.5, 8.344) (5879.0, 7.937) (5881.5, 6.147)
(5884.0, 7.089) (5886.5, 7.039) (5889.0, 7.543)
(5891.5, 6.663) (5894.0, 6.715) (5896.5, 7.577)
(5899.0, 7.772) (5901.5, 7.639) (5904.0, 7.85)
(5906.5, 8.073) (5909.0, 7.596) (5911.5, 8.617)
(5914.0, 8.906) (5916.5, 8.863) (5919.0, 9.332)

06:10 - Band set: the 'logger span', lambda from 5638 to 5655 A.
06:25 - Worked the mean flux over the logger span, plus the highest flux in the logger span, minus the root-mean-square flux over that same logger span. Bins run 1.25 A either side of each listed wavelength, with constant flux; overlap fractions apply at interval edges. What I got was 7.1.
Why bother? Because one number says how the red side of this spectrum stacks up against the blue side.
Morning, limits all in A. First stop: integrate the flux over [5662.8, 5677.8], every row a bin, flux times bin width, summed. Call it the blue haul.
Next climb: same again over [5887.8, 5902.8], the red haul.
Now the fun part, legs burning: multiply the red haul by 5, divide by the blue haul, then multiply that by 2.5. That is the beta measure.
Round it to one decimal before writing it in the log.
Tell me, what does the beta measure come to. 12.8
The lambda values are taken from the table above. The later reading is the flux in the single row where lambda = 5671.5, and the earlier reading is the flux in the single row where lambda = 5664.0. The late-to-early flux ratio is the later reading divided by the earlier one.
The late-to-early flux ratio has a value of 1.06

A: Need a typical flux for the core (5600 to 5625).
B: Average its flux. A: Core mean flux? 6.5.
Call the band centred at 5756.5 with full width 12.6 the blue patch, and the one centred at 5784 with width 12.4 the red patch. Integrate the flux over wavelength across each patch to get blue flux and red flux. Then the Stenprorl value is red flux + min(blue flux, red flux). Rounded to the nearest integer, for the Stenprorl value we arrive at 168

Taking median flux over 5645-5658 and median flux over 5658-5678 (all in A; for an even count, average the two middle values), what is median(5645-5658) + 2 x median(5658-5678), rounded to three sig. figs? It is 20.6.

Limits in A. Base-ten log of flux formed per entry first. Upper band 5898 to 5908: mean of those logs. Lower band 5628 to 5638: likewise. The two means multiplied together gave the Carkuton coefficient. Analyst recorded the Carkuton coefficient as 0.741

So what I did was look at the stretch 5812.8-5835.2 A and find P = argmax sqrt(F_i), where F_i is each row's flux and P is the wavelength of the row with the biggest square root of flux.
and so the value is 5831.5 A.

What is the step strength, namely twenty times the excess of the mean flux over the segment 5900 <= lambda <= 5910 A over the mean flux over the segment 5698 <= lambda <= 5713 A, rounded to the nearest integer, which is 30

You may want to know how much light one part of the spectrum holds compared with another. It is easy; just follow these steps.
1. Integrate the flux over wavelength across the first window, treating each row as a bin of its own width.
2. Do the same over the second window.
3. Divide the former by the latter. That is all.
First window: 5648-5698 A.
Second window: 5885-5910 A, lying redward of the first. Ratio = 1.8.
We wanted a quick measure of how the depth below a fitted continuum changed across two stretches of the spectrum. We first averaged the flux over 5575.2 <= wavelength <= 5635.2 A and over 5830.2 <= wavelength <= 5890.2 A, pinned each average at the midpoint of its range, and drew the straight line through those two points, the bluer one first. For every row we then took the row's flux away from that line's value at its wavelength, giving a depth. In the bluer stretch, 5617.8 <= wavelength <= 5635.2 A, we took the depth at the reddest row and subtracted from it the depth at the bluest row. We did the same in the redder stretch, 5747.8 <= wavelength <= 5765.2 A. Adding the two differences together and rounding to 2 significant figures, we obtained -2.8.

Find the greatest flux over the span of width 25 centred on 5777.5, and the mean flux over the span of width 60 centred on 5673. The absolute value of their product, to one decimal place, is 56.5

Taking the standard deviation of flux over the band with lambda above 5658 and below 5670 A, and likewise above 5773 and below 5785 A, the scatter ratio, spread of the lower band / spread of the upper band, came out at 0.4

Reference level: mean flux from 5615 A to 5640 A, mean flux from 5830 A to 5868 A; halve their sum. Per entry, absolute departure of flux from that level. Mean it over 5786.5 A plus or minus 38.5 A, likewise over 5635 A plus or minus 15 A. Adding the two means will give 1.52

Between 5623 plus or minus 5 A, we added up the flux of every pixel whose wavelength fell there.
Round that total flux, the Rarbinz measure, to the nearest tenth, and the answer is 29.1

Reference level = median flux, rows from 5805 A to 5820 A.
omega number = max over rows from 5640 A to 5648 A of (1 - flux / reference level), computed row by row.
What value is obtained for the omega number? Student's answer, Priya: 0.26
